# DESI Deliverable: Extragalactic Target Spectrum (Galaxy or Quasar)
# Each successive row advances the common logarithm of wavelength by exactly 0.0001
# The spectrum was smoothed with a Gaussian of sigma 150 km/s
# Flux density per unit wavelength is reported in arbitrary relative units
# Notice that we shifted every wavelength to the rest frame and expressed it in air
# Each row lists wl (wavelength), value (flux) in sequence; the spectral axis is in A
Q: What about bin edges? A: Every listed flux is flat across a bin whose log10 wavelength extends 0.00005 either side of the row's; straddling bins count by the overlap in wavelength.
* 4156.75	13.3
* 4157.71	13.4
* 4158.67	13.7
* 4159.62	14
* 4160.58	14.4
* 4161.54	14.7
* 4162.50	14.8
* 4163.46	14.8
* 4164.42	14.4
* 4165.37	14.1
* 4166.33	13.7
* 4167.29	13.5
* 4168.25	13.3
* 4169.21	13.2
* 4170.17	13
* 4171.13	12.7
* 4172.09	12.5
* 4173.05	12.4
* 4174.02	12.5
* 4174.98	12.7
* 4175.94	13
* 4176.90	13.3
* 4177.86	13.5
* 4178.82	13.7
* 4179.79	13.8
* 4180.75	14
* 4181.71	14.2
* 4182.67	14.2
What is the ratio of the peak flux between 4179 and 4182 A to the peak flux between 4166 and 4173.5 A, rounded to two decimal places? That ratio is 1.04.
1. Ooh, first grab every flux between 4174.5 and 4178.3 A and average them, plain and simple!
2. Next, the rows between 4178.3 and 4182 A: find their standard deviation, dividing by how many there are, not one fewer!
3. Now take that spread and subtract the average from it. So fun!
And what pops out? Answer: -12.9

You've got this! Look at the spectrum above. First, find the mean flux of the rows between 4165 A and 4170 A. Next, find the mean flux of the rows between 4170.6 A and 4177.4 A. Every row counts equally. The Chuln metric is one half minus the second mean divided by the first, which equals -0.44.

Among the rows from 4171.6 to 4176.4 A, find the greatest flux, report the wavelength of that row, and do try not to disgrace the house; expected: 4175.94 A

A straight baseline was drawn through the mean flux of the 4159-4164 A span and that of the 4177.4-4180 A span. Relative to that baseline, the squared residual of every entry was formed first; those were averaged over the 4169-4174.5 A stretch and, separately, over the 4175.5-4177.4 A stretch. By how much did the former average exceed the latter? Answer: 1.3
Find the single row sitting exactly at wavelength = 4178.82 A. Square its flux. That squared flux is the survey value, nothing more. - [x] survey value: 188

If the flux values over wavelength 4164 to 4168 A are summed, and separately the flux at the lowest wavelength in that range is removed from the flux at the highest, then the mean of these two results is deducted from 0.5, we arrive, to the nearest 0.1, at -26.9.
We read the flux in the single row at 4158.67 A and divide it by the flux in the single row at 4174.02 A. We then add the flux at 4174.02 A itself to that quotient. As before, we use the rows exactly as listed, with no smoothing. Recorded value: 13.6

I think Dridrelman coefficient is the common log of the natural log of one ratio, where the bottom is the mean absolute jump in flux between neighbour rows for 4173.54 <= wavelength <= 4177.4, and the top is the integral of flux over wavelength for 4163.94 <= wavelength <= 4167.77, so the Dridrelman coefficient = 0.724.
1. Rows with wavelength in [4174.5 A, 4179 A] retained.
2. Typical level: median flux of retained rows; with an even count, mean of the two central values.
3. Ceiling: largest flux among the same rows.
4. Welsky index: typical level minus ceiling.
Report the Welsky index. -0.40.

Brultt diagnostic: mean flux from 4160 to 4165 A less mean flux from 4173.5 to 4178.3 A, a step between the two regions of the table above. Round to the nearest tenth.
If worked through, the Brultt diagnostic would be 1.6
